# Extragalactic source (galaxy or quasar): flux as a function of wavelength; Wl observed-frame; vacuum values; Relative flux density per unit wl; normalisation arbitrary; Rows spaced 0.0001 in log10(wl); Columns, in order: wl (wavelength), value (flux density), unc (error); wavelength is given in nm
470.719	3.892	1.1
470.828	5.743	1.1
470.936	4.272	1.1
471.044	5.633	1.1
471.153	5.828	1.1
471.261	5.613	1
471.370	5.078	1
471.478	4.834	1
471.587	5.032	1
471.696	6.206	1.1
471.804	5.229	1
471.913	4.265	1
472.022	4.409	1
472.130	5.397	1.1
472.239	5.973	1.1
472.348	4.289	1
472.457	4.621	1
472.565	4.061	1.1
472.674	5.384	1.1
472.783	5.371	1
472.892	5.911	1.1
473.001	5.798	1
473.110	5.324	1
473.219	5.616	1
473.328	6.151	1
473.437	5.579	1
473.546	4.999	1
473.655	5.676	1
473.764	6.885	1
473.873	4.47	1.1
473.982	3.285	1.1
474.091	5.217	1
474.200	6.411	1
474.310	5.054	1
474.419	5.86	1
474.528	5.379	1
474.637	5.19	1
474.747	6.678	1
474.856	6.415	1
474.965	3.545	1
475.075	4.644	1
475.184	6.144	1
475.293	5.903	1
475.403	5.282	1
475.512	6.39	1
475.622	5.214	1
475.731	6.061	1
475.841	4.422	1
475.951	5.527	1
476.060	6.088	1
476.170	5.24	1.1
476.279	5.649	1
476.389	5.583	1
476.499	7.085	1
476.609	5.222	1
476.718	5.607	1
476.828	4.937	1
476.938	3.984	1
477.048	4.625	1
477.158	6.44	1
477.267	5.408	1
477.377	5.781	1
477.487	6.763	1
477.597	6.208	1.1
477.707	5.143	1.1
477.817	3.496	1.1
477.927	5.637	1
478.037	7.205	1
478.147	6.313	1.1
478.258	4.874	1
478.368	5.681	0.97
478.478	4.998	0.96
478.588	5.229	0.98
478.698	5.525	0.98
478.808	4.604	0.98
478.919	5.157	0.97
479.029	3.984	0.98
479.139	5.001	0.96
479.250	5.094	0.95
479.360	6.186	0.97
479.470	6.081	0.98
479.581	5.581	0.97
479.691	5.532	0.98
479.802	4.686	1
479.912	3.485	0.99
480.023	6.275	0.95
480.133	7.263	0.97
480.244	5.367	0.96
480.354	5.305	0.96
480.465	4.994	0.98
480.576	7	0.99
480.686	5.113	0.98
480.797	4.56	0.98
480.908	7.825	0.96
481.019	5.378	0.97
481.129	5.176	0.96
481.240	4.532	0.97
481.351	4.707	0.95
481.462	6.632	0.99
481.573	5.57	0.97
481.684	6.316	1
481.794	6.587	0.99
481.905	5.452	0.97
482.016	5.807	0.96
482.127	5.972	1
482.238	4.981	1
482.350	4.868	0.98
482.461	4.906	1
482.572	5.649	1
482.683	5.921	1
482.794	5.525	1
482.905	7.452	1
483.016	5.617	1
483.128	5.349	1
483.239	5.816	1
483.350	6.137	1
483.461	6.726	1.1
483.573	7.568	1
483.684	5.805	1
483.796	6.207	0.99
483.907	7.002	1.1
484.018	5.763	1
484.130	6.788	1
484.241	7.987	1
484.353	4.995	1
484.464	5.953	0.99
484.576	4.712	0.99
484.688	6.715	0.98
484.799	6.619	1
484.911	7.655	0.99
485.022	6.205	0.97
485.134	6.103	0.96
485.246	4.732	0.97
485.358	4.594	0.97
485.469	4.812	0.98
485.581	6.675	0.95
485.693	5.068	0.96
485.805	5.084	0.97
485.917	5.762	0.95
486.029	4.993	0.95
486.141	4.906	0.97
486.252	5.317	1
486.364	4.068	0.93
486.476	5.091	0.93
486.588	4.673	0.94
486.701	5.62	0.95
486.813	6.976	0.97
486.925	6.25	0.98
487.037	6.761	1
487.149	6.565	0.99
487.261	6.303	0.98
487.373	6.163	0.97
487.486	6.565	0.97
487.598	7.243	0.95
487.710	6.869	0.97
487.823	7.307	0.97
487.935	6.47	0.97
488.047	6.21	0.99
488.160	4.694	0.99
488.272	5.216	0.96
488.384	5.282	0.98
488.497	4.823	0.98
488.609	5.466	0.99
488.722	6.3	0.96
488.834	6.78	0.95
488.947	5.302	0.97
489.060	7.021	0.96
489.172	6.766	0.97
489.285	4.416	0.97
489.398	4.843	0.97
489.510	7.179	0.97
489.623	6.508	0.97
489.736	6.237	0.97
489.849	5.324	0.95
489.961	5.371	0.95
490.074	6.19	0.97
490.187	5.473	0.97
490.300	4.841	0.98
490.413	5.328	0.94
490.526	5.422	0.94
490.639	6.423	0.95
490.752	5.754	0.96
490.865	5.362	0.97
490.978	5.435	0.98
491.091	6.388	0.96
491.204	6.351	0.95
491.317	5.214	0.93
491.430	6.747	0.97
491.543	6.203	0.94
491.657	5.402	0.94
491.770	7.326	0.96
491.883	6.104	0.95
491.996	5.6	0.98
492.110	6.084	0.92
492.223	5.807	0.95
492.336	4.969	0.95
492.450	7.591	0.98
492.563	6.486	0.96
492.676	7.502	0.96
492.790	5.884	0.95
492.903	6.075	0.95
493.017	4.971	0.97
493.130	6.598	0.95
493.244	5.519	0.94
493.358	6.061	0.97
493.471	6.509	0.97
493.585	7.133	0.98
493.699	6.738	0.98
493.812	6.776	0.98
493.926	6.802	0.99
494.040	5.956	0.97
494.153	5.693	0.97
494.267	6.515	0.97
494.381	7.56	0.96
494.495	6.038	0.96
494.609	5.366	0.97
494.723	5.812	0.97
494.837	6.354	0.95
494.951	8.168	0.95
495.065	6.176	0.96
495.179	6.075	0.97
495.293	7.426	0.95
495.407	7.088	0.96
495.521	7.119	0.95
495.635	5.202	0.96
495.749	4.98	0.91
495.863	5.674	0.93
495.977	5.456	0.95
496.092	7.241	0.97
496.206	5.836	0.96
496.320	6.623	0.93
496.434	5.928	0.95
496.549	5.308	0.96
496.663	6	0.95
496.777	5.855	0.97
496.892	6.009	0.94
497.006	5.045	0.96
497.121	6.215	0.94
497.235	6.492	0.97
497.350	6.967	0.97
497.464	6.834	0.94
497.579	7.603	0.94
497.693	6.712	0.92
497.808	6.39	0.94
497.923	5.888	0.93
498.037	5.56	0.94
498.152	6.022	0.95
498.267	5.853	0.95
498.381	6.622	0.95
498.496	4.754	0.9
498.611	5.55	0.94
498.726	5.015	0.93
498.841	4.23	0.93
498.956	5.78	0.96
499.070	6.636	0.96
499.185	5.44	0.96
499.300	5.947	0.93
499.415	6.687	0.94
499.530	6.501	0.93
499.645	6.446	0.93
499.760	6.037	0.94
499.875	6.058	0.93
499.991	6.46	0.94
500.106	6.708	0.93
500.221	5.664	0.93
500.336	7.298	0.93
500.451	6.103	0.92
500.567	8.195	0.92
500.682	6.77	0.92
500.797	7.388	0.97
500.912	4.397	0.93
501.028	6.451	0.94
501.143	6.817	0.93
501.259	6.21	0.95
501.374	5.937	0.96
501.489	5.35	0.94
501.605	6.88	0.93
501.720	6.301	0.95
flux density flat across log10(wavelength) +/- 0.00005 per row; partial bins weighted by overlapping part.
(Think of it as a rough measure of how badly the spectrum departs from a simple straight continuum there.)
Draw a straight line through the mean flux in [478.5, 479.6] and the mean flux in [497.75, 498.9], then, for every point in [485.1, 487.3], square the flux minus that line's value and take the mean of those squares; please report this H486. 0.70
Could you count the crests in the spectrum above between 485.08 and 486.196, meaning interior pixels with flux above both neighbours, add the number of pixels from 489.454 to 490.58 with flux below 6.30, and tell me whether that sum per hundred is 0.10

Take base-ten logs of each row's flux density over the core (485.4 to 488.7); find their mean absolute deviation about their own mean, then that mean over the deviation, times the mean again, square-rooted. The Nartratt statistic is 3.10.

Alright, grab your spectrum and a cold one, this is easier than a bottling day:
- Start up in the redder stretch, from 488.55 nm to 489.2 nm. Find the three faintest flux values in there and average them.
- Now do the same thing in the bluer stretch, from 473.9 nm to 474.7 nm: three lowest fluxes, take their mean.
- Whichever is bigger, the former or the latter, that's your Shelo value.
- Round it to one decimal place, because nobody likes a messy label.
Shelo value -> 5.7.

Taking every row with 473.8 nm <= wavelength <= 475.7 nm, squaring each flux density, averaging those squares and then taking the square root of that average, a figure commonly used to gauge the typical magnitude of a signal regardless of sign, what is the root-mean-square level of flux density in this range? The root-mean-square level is 5.44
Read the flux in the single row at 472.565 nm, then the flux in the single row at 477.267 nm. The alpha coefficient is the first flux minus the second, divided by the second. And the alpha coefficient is -0.25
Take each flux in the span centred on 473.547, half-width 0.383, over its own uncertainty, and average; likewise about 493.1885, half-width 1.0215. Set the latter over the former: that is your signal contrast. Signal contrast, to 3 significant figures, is 1.17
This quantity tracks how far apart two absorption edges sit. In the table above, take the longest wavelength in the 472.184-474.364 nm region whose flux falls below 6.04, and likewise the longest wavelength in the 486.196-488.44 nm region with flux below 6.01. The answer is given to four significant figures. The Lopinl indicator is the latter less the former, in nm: 14.07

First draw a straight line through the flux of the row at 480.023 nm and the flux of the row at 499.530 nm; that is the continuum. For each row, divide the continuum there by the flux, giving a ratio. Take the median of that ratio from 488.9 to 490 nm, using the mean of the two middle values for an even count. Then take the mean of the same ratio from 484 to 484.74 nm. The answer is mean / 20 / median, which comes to 0.048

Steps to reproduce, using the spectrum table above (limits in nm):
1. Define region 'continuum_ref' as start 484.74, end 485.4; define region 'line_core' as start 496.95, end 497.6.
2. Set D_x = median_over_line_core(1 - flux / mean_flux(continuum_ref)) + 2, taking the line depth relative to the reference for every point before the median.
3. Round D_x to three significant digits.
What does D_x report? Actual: 1.89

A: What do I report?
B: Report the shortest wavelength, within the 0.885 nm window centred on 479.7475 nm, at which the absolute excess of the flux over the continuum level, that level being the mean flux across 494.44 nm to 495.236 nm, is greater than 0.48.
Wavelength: 479.581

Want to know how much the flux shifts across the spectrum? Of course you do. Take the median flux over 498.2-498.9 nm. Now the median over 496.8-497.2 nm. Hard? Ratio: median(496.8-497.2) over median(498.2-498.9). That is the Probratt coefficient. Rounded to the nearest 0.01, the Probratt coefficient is 1.14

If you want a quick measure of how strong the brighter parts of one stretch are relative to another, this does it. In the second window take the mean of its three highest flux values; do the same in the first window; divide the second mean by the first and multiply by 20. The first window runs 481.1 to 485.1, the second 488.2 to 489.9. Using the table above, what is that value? 18.1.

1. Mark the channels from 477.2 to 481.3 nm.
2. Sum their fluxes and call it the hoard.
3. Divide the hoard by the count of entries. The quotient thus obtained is 5.47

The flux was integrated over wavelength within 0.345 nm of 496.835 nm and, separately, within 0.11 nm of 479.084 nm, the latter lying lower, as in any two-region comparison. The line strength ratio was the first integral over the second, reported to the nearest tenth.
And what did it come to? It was 4.0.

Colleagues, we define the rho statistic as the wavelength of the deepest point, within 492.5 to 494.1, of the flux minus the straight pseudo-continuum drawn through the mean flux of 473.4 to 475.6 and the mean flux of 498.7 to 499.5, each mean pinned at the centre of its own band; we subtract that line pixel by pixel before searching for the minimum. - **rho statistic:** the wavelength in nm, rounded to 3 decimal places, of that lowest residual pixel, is 493.017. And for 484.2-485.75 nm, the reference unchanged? 485.358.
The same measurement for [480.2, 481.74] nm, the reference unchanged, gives 481.240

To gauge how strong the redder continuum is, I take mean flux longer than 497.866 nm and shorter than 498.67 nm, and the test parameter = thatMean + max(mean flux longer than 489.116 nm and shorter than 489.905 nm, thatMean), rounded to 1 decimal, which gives 11.6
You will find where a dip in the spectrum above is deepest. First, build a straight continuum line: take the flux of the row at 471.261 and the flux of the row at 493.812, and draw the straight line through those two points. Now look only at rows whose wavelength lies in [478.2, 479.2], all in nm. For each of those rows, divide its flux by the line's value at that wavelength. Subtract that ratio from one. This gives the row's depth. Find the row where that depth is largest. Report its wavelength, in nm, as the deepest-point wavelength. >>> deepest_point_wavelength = 479.029 nm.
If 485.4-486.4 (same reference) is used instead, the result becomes 486.364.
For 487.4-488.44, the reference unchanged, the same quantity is 488.160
